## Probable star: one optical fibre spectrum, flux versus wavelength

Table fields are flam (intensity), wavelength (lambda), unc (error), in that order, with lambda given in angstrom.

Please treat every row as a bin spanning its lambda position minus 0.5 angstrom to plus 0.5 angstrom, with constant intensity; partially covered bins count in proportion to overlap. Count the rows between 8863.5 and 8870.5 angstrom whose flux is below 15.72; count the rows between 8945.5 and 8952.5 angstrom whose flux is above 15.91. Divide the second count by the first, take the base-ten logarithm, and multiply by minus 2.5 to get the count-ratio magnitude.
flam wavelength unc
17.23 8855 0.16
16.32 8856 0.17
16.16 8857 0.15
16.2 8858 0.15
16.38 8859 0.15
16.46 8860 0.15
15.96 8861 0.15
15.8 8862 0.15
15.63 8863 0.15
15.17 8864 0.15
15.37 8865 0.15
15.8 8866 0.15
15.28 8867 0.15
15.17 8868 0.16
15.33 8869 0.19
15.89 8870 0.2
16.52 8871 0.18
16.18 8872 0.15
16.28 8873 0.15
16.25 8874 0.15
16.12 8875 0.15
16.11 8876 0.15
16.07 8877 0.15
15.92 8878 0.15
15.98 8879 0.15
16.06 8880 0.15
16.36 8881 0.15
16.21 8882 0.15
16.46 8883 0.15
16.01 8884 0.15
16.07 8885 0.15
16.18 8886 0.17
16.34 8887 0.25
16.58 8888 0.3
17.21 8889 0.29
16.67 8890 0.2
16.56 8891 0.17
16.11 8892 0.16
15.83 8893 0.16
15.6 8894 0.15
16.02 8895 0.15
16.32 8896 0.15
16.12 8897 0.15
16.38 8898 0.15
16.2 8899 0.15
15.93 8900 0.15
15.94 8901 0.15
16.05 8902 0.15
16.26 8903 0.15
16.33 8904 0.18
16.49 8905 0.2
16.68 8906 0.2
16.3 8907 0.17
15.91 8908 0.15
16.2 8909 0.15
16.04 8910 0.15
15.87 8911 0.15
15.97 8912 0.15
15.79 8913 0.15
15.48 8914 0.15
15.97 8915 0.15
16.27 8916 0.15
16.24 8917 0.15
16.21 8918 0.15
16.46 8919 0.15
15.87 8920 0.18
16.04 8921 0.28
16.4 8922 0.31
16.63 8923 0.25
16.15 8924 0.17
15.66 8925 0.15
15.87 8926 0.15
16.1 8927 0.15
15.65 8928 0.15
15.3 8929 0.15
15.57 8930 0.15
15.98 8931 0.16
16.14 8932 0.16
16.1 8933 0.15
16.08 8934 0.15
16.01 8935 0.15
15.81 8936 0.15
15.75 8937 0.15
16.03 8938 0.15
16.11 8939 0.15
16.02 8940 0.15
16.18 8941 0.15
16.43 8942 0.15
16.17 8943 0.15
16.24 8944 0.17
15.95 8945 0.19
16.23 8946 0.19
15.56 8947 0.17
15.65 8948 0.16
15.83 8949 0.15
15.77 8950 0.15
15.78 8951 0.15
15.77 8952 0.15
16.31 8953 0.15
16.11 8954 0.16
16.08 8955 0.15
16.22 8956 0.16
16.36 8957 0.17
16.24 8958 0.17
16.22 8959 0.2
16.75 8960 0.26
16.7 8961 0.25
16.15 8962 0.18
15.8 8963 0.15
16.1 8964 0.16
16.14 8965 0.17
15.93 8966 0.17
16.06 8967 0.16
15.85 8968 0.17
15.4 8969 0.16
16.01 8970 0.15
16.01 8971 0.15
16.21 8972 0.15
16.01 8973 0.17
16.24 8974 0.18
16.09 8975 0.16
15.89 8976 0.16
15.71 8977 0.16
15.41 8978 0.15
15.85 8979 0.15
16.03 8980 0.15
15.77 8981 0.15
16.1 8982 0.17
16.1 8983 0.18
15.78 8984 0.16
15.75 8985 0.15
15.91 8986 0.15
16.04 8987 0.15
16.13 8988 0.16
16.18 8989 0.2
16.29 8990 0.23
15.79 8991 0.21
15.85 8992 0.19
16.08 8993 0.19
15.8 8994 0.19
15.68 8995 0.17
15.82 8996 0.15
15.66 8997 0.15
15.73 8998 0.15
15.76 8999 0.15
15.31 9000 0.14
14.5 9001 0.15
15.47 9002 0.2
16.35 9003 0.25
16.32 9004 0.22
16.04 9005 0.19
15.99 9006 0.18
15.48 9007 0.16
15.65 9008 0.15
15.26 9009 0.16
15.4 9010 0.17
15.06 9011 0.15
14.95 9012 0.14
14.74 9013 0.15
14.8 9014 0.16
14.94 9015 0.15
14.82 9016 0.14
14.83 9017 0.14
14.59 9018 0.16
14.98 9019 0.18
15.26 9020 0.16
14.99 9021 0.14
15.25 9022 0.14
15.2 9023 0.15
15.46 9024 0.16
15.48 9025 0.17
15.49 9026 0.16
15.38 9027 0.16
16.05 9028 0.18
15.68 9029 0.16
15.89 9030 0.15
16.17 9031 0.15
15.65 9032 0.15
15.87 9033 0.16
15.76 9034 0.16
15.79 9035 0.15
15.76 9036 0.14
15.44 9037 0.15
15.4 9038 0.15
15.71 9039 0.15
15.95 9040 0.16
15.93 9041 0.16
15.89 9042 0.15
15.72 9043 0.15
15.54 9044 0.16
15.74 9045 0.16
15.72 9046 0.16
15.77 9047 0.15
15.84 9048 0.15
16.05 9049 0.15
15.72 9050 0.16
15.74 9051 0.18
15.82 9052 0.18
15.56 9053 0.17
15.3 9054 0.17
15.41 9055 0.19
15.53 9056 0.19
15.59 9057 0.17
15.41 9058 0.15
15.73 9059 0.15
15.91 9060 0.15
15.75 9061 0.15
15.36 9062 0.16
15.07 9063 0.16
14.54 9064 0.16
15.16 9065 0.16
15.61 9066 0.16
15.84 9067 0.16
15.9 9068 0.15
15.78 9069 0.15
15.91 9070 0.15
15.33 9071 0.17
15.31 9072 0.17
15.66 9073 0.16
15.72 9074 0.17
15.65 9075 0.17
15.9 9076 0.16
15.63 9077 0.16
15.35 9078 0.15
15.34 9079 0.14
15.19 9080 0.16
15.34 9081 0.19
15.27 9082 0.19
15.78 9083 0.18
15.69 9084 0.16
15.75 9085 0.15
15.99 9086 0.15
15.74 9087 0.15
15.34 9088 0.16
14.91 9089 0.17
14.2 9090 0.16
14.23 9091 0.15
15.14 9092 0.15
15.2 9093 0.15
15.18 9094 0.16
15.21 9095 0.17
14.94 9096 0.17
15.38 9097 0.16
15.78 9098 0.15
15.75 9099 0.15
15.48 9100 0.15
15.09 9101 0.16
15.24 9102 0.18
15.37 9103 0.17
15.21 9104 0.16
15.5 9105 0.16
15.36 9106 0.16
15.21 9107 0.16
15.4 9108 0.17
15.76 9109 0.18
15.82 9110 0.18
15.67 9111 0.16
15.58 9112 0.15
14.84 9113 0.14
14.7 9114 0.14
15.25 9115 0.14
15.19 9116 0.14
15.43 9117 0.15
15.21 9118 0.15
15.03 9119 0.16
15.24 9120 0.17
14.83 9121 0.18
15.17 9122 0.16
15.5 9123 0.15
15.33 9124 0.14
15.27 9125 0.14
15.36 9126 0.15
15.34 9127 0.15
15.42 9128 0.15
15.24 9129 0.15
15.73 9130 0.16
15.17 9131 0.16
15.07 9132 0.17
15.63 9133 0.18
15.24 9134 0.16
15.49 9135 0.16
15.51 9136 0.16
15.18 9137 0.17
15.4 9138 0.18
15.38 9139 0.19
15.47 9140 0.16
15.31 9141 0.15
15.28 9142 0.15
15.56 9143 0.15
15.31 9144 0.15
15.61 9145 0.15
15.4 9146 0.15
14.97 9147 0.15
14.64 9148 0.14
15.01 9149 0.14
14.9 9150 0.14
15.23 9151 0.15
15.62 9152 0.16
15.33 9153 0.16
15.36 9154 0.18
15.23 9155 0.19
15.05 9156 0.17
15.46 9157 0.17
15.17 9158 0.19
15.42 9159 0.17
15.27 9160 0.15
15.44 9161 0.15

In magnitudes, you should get 1.7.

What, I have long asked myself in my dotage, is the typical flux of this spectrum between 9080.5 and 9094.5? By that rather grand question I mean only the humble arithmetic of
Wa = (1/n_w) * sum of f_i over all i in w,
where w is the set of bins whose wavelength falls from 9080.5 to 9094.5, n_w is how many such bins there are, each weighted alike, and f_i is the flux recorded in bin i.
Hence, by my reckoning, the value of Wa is 15.3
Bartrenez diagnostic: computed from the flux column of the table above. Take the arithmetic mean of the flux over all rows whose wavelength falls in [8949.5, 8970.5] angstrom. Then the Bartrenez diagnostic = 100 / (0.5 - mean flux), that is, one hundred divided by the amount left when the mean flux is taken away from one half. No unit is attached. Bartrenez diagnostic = -6.42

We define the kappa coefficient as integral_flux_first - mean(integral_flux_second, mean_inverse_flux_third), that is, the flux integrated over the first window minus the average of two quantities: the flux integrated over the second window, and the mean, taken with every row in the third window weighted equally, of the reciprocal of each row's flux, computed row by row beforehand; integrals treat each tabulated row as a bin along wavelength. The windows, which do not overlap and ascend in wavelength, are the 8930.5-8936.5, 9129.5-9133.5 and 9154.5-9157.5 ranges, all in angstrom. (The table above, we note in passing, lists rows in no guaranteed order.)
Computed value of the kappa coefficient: 65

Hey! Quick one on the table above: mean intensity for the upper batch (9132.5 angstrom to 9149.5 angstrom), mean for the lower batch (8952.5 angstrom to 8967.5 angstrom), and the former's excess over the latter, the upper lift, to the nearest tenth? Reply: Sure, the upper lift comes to -0.9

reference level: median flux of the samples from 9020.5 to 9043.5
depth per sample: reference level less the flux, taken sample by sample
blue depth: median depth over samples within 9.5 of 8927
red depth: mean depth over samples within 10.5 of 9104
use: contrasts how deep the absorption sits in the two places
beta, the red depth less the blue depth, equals 0.68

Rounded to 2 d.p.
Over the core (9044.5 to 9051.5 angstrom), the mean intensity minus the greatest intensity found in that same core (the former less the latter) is -0.25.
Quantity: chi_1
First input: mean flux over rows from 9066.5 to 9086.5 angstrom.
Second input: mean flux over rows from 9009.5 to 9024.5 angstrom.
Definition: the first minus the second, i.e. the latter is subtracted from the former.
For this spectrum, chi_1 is 0.6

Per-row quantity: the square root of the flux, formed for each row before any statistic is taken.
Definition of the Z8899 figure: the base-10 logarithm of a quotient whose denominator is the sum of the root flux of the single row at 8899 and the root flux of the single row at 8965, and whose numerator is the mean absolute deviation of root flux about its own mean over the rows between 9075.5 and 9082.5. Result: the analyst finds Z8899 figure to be -2.52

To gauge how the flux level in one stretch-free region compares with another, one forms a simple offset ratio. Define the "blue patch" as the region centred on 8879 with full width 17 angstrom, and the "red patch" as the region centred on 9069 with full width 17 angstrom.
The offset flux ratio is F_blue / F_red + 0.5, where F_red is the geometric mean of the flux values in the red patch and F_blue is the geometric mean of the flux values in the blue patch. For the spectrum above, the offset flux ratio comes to 1.54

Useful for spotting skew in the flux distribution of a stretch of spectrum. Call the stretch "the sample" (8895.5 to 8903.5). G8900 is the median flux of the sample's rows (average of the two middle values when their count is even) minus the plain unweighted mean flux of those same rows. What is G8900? 0.010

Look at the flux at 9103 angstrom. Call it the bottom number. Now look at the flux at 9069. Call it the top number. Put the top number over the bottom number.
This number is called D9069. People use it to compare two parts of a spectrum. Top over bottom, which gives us 1.027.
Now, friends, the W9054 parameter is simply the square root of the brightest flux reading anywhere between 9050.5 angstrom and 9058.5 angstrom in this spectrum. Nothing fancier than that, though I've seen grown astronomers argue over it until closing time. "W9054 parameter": 3.98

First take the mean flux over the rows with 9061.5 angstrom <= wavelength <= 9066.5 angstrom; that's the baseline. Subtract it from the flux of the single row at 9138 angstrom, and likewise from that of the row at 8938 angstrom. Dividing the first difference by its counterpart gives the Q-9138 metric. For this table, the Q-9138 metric 0.29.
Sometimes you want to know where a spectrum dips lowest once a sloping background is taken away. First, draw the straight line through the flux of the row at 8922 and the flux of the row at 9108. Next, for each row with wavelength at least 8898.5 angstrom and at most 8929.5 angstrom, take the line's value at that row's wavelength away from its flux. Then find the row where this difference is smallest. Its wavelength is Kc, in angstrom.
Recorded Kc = 8929 angstrom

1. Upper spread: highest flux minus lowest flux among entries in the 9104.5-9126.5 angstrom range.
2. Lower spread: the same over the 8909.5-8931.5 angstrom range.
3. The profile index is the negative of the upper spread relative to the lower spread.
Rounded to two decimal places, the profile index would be -0.84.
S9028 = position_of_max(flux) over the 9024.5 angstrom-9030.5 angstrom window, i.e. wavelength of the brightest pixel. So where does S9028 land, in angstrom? 9028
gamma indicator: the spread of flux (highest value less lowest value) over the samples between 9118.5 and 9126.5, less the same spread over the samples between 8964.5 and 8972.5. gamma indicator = -0.14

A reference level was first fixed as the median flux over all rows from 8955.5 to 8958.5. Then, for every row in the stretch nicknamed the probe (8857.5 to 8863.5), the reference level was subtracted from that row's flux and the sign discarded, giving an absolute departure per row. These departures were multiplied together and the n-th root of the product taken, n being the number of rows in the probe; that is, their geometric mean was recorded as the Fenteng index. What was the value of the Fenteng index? 0.2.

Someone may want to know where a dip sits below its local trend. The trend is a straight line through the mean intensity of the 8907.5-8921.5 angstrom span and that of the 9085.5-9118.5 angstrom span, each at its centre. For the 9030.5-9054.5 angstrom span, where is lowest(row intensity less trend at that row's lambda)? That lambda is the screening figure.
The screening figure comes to 9054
